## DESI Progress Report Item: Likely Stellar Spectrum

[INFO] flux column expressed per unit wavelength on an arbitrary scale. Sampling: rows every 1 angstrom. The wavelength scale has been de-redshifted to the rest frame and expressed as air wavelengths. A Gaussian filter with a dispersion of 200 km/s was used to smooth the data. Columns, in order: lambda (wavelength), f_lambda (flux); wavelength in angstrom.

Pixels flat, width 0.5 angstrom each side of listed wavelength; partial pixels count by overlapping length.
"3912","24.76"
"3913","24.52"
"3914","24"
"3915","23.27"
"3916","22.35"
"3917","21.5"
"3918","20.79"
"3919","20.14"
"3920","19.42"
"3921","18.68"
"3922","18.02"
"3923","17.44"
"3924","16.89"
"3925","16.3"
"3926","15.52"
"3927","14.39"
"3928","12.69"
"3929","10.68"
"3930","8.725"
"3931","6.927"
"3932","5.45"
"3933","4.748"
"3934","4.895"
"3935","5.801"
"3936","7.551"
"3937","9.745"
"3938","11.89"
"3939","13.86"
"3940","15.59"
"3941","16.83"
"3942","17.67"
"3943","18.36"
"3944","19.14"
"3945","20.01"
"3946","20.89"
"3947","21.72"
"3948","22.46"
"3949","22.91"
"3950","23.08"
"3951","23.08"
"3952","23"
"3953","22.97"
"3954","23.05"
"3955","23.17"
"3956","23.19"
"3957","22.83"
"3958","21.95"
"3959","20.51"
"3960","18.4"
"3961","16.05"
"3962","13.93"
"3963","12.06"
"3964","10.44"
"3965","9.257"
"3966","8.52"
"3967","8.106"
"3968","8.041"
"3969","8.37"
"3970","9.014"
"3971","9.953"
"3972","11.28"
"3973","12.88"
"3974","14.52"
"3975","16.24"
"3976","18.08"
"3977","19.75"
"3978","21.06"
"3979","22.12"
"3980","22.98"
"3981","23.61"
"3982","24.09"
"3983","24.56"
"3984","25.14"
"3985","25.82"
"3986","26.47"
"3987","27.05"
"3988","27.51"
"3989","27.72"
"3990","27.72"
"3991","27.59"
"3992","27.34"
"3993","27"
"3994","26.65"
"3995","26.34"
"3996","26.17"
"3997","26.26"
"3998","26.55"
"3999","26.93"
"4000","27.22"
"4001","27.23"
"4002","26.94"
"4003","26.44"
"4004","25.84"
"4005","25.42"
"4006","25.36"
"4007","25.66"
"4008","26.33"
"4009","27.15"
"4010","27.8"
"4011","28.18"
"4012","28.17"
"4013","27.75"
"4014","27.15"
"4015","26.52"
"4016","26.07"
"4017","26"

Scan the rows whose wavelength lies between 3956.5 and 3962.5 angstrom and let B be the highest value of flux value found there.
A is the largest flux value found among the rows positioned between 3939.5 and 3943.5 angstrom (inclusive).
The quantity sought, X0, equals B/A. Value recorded 1.24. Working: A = 18.36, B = 22.83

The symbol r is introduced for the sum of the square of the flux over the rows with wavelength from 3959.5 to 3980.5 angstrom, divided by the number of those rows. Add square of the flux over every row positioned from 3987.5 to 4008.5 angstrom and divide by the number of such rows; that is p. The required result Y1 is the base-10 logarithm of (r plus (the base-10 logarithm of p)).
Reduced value 2.3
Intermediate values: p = 712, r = 216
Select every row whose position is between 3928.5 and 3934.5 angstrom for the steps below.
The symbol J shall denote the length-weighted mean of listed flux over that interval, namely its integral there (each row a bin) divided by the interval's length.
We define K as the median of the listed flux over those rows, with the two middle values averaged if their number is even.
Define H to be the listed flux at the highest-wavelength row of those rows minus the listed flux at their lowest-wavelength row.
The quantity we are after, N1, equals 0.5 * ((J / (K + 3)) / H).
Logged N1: -0.06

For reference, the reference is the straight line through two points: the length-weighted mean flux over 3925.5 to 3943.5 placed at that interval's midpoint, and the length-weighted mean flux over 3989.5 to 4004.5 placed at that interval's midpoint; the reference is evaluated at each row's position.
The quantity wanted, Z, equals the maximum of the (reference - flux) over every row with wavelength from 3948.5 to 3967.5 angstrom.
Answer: 11.2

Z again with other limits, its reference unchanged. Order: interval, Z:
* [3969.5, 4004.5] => 11.0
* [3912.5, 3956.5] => 6.2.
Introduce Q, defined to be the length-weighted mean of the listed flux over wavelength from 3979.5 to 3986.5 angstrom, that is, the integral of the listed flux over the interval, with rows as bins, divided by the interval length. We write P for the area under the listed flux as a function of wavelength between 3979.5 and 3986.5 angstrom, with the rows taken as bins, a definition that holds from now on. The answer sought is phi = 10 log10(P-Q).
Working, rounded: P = 173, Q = 25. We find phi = 21.7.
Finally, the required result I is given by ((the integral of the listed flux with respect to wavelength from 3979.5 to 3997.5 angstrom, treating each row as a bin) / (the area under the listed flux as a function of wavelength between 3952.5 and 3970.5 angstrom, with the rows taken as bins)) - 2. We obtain -0.3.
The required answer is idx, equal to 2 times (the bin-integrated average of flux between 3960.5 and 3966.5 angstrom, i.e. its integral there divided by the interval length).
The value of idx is 23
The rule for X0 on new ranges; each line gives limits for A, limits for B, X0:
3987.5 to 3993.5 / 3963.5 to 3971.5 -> 0.38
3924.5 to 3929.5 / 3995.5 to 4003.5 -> 1.67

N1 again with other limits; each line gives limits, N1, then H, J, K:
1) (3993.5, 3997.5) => -1.15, 0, 26.4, 26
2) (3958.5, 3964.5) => -0.04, -10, 15.2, 15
